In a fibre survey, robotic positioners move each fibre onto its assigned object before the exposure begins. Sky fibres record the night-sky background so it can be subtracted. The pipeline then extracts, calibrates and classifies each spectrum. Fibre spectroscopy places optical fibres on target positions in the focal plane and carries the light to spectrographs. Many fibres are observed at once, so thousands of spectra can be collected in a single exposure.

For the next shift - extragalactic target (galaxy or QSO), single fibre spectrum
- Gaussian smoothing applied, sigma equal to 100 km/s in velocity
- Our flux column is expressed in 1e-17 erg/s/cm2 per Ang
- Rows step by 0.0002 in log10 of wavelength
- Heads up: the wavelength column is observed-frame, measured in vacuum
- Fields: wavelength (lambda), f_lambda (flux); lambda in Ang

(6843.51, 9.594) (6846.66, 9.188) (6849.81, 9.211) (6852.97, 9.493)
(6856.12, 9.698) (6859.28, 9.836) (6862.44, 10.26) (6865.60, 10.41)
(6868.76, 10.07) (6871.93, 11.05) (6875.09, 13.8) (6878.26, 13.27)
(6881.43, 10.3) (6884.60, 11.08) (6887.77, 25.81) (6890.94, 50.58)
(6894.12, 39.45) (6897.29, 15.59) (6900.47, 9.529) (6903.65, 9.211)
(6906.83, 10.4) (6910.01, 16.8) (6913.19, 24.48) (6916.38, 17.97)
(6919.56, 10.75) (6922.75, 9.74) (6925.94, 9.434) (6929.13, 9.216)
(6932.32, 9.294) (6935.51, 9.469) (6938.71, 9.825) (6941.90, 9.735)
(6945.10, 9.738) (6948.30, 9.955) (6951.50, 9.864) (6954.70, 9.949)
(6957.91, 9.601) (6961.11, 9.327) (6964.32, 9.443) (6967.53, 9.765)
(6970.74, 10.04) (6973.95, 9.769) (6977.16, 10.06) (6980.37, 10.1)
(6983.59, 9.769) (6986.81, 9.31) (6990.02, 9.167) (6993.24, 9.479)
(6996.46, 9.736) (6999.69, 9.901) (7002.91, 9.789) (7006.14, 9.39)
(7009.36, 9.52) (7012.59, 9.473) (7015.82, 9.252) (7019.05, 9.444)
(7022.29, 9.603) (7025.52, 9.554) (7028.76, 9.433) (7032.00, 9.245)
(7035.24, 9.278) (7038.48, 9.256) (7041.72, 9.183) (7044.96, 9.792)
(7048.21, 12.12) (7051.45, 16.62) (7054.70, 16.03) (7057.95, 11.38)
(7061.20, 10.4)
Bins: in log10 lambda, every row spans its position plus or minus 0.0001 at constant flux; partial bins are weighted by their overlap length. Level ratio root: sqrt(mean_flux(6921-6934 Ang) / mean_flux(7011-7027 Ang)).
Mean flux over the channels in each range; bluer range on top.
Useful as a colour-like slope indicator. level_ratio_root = 1.00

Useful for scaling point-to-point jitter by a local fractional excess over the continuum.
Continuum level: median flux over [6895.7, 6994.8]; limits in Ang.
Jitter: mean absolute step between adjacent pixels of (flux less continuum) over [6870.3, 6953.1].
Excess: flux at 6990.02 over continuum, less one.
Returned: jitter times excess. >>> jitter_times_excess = -0.3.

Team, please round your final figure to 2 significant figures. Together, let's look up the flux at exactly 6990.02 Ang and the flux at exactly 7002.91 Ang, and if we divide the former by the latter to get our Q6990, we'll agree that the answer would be 0.94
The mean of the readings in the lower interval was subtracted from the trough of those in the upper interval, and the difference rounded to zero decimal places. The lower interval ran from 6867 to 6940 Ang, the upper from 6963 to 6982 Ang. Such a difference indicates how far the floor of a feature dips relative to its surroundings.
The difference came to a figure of -6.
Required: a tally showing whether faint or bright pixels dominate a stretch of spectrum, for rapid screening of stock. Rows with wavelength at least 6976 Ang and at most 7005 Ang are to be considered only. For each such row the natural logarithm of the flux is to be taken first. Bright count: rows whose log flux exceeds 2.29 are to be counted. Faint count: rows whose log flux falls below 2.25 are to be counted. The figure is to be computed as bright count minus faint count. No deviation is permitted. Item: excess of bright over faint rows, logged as 0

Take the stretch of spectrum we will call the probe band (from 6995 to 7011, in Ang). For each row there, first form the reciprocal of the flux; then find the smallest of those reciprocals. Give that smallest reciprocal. 0.101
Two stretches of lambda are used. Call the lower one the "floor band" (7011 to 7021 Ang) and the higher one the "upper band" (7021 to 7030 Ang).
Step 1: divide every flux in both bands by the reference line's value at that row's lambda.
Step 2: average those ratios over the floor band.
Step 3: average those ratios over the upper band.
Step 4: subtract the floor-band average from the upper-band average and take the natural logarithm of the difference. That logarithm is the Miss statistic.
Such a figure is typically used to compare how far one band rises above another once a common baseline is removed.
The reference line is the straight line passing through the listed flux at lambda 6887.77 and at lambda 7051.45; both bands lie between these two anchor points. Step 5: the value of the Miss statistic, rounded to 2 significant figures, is -3.8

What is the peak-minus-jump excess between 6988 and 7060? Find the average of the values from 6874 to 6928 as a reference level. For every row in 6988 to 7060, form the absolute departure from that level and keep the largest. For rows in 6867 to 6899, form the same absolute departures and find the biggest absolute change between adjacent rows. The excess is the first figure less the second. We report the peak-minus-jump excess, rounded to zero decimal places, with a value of -16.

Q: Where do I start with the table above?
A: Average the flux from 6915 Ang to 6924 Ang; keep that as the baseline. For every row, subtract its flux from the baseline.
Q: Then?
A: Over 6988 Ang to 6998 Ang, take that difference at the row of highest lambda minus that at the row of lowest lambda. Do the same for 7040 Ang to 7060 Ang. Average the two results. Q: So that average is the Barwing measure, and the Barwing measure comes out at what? -1.4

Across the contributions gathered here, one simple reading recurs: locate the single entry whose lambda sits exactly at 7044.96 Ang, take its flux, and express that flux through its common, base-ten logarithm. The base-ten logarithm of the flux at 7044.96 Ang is 0.99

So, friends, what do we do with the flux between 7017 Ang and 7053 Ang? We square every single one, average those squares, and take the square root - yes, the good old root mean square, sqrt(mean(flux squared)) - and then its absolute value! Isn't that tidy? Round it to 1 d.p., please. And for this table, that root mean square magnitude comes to 10.5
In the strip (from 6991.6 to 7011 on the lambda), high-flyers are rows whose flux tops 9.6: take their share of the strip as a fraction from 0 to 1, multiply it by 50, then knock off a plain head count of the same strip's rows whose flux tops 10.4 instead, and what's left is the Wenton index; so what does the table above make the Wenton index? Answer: 25.0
